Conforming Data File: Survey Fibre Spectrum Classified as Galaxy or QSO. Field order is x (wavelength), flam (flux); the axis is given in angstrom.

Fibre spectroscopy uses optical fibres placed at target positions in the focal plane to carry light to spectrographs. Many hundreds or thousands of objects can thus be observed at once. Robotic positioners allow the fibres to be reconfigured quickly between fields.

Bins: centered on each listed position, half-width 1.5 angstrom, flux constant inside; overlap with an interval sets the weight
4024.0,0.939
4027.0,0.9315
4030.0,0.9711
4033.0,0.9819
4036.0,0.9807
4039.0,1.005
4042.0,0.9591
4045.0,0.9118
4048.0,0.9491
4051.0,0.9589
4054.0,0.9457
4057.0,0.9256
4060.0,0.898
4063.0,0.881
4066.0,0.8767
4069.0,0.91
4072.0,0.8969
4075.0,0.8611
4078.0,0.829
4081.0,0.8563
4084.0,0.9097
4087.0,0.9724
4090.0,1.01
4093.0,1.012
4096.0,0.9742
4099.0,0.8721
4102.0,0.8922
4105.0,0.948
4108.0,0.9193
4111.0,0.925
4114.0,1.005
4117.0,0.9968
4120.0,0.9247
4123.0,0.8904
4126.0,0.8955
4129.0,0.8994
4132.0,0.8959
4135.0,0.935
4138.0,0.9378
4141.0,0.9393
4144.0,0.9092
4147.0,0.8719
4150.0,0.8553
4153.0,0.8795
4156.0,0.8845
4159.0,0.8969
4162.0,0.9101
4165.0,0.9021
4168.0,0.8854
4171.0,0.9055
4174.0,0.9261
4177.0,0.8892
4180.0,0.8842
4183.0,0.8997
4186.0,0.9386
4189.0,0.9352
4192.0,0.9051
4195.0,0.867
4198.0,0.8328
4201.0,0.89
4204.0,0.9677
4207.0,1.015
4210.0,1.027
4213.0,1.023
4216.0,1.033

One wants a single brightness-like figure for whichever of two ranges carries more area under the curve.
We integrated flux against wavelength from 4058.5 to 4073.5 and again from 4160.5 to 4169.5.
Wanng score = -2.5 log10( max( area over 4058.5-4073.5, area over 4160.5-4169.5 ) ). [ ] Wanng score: -2.8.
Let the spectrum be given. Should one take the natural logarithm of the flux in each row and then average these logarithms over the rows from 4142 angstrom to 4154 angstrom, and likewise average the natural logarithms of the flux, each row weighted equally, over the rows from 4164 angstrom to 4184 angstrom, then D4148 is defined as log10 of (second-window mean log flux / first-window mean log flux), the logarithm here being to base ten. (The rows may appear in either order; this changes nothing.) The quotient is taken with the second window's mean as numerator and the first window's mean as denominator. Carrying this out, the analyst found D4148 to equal -0.1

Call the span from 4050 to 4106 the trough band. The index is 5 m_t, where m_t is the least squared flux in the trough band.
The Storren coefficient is 3.44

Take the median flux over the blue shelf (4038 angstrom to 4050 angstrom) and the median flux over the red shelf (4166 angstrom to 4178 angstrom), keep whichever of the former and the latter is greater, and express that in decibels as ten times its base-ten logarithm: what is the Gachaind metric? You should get -0.2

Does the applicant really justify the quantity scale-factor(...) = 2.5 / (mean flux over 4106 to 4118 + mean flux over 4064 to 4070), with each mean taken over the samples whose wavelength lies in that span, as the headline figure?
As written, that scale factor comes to 1.35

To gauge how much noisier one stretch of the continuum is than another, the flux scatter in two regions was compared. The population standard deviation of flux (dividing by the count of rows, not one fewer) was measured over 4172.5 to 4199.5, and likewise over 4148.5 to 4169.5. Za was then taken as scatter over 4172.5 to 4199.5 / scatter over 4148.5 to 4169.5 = 1.9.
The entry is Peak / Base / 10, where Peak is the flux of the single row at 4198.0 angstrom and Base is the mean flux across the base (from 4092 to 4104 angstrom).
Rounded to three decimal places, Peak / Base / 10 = 0.089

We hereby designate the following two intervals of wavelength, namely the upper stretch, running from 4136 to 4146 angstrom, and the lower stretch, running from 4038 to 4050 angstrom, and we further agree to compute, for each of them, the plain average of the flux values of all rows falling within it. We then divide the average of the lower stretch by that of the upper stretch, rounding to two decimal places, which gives 1.03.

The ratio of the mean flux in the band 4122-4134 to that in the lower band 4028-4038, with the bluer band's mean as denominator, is 0.92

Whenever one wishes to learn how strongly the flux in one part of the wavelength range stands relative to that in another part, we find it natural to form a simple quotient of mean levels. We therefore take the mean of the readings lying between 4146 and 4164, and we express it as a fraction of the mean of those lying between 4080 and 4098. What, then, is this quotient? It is 0.92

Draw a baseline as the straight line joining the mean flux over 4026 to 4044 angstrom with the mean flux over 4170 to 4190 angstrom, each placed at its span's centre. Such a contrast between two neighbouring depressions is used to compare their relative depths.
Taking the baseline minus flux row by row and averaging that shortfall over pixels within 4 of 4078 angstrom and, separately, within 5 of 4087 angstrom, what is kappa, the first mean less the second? 0.12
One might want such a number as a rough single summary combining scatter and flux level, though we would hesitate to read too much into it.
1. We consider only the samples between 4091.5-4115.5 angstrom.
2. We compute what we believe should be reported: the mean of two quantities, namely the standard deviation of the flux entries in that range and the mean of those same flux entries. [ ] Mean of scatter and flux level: 0.50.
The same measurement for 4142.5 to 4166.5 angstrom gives 0.45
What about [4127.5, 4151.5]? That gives 0.47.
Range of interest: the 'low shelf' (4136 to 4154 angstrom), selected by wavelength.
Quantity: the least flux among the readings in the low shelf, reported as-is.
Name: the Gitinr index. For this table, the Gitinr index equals 0.8553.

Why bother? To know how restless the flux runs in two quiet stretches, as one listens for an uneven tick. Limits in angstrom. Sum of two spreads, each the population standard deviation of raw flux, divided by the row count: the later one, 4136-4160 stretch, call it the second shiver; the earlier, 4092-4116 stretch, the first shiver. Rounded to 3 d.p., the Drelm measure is 0.076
